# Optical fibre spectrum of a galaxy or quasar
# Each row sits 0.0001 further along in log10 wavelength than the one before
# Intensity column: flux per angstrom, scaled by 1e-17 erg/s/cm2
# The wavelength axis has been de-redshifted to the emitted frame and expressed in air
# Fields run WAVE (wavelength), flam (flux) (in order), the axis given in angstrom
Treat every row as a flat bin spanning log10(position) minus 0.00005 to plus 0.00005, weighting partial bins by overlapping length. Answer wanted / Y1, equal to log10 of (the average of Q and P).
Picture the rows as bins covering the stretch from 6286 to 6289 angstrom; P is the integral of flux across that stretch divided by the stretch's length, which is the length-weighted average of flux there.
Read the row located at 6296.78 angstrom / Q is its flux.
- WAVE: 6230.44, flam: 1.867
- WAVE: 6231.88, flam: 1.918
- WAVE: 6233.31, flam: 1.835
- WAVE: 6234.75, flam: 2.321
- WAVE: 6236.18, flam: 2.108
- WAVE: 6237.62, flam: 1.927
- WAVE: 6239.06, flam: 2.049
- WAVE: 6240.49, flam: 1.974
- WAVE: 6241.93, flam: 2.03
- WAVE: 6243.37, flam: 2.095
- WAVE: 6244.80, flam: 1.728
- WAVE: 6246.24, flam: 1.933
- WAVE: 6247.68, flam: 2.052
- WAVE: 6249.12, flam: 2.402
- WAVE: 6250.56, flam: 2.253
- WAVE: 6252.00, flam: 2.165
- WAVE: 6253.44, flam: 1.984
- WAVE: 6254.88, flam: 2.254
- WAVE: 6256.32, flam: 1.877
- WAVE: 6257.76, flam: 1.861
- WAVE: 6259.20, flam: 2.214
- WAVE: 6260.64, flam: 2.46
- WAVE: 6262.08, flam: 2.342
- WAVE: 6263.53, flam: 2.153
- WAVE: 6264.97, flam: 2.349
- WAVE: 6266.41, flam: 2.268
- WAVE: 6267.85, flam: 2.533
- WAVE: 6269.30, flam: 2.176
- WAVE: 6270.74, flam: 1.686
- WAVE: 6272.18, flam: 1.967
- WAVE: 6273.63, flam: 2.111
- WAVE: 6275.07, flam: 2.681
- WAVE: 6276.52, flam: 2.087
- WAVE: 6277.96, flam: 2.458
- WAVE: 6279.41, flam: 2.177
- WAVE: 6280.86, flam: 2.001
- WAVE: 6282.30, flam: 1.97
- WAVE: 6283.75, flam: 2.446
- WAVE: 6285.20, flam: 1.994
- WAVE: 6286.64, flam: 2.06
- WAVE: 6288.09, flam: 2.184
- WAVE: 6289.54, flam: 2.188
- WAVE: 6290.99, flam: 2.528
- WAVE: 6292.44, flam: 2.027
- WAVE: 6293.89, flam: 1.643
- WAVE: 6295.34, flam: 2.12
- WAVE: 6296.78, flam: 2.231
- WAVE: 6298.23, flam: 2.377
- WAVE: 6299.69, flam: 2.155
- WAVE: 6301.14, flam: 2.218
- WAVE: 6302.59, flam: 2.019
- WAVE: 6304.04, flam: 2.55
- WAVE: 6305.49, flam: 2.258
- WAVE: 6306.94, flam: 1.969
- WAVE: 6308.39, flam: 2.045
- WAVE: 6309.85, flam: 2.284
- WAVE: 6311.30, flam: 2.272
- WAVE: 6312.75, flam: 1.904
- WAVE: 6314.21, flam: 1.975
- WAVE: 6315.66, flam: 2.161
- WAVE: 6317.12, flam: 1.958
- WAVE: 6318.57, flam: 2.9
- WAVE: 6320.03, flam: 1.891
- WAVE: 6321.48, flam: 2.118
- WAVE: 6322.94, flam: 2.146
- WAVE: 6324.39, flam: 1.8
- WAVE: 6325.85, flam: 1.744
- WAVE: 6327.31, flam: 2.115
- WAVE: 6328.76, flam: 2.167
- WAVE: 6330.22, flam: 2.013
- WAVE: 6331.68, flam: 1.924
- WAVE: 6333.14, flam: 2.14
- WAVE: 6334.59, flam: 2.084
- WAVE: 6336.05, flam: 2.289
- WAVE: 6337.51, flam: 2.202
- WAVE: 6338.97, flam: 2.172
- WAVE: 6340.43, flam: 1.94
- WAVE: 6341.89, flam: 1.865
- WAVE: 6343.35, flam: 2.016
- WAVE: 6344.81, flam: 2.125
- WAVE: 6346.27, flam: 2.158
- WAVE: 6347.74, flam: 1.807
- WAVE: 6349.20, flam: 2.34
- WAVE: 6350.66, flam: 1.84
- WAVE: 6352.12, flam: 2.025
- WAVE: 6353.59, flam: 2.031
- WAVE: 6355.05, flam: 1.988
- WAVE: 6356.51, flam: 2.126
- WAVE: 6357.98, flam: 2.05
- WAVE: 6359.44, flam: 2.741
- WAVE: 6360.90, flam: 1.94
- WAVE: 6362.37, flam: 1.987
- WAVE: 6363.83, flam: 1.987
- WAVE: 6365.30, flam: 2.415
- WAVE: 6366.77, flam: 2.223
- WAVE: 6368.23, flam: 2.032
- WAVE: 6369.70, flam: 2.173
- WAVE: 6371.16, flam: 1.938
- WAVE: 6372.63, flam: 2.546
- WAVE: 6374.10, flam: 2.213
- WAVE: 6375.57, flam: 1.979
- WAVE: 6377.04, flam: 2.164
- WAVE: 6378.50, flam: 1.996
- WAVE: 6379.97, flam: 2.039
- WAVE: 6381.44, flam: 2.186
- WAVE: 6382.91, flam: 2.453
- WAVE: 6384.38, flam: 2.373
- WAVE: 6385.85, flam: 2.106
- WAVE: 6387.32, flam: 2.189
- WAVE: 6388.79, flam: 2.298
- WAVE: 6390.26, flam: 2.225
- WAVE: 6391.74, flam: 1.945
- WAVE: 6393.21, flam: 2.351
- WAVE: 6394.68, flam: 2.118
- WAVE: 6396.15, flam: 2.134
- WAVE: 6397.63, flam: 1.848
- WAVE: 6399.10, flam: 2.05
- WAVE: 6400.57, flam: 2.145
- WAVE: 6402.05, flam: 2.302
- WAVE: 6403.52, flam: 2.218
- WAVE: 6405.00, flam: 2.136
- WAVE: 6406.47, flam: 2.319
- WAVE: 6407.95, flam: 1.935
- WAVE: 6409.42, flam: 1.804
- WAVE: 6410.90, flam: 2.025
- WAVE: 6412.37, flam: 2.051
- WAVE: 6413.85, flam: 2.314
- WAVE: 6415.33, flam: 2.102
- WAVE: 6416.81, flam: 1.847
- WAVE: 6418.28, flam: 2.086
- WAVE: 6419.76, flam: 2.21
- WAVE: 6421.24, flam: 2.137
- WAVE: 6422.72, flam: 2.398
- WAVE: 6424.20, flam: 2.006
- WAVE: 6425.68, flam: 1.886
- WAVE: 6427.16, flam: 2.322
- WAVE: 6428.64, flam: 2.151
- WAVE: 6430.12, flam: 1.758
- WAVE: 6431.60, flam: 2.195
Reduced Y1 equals 0.34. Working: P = 2.12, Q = 2.231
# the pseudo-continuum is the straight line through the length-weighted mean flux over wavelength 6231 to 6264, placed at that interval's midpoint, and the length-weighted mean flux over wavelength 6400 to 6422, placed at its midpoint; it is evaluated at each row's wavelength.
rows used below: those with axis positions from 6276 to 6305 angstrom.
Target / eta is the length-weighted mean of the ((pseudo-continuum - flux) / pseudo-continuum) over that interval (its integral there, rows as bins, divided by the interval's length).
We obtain -0.040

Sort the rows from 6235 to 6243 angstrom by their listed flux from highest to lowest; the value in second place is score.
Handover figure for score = 2.049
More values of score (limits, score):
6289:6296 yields 2.188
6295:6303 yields 2.231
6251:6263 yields 2.342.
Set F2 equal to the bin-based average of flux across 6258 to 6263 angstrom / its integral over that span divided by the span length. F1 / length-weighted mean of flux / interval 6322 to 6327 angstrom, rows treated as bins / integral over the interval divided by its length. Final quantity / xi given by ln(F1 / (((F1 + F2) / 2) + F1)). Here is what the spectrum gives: -0.739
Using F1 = 1.92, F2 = 2.28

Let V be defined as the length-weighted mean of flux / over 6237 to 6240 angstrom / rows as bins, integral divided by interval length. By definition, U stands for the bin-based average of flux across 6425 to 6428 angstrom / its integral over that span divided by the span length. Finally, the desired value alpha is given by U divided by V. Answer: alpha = 1.06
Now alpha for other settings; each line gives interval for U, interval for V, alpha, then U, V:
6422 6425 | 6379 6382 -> 1.05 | 2.19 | 2.10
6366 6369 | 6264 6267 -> 0.93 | 2.13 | 2.30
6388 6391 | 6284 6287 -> 1.08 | 2.26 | 2.09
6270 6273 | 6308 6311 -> 0.84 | 1.84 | 2.19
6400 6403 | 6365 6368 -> 0.99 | 2.23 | 2.26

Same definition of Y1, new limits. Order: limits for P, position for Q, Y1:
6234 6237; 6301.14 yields 0.34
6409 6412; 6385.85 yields 0.31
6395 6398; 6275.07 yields 0.37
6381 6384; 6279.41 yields 0.35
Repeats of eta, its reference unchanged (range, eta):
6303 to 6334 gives -0.008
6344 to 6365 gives 0.005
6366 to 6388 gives -0.034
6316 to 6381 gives -0.001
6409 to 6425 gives 0.007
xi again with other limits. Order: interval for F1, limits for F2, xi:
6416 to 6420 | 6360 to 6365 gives -0.694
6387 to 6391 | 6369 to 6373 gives -0.688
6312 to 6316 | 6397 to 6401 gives -0.695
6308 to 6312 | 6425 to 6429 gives -0.683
